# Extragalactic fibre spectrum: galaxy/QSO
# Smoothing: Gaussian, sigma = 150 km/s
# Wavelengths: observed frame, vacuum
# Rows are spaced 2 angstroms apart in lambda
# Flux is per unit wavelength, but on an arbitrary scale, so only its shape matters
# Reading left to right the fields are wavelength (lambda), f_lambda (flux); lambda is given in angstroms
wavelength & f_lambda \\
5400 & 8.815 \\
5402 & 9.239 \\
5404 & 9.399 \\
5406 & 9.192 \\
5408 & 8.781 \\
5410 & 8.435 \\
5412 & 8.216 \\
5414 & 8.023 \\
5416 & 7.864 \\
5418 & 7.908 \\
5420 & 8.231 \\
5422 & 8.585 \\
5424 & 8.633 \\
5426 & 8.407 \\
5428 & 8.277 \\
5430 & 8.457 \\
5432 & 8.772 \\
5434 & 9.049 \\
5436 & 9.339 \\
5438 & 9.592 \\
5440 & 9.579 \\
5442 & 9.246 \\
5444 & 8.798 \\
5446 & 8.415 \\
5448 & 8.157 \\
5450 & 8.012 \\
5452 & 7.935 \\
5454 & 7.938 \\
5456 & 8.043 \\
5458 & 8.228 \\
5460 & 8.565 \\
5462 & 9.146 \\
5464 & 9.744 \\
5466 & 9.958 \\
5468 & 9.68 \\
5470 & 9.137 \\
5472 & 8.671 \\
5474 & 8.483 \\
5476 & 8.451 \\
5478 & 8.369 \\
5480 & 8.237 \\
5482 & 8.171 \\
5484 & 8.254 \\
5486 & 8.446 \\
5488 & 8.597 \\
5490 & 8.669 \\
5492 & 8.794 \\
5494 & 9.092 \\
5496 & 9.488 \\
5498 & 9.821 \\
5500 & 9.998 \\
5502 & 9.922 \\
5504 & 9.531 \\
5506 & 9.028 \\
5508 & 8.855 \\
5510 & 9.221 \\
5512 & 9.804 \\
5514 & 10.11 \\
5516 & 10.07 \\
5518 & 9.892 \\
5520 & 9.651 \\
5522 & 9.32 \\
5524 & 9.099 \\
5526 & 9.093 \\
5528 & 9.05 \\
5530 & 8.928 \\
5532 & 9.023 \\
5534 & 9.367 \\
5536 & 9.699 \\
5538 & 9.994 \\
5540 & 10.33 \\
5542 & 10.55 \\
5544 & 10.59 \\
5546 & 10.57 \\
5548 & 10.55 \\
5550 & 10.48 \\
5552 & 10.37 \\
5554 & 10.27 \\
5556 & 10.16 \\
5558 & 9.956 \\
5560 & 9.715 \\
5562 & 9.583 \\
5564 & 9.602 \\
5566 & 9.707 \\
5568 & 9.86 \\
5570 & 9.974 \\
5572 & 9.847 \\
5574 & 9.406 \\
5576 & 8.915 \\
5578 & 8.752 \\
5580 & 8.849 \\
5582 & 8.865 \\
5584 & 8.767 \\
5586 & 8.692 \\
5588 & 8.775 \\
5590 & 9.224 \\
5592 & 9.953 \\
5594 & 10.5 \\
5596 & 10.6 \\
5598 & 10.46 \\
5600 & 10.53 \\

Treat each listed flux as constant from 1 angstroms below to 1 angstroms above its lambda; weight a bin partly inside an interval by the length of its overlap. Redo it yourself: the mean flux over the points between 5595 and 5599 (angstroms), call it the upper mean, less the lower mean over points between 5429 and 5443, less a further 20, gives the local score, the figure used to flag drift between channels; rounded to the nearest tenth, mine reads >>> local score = -18.6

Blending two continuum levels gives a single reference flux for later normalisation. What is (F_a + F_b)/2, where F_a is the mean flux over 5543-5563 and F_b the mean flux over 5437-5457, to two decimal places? 9.40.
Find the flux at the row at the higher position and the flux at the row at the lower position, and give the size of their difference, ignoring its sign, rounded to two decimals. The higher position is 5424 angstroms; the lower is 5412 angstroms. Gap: 0.42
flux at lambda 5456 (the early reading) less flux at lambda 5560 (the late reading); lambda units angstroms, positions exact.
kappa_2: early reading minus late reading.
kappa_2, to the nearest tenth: -1.7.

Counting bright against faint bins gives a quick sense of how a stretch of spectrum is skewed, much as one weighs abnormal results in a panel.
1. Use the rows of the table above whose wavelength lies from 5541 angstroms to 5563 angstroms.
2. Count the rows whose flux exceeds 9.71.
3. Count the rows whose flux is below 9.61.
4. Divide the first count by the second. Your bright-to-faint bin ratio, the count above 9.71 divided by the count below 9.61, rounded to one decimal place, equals 10.0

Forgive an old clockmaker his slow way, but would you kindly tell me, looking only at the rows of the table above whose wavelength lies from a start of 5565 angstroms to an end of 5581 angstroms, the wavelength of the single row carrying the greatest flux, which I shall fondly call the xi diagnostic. 5570 angstroms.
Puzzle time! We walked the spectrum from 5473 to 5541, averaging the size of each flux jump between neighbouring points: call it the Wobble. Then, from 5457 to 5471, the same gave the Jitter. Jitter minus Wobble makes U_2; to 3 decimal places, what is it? 0.209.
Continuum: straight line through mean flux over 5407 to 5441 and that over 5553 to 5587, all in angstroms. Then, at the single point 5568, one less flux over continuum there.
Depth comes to -0.043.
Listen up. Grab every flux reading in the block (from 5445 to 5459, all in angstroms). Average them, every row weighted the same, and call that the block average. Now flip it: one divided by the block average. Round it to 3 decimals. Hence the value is 0.123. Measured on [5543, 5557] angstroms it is 0.096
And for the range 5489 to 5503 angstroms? 0.106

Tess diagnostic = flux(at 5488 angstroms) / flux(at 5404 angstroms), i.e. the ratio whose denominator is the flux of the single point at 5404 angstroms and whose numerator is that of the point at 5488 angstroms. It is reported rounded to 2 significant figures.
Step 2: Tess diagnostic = 0.91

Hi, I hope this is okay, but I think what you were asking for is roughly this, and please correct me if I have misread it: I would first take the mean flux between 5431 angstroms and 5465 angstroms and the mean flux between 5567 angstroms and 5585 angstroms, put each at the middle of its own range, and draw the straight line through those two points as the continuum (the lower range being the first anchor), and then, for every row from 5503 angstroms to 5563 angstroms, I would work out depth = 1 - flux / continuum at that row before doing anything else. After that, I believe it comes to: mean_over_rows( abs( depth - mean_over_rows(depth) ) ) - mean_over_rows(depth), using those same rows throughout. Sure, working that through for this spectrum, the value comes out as 0.13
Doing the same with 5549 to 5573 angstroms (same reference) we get 0.11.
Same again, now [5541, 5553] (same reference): 0.16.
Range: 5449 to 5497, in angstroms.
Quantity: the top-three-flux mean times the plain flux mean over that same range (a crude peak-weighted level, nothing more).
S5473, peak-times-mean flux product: 85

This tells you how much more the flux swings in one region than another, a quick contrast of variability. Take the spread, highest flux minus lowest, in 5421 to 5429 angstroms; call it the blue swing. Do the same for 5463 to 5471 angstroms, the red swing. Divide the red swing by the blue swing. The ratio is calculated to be 2.3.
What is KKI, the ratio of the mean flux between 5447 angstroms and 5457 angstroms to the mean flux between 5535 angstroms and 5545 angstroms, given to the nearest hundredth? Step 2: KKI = 0.78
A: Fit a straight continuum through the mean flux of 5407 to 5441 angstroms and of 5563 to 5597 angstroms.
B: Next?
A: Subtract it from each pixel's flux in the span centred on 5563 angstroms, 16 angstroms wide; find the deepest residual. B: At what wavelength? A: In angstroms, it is 5562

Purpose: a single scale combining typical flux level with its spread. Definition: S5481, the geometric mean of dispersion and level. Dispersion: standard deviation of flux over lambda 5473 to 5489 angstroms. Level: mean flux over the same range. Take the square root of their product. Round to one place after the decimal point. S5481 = 1.1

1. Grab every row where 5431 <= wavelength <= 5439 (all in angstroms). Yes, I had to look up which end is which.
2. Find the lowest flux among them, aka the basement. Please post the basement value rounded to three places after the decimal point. 8.772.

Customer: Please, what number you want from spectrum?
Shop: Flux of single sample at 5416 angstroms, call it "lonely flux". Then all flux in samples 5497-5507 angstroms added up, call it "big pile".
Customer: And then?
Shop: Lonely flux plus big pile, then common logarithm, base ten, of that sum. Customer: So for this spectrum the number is 1.75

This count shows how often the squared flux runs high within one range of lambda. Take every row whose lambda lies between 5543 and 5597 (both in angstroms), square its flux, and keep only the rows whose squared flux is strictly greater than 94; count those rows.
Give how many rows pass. 16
